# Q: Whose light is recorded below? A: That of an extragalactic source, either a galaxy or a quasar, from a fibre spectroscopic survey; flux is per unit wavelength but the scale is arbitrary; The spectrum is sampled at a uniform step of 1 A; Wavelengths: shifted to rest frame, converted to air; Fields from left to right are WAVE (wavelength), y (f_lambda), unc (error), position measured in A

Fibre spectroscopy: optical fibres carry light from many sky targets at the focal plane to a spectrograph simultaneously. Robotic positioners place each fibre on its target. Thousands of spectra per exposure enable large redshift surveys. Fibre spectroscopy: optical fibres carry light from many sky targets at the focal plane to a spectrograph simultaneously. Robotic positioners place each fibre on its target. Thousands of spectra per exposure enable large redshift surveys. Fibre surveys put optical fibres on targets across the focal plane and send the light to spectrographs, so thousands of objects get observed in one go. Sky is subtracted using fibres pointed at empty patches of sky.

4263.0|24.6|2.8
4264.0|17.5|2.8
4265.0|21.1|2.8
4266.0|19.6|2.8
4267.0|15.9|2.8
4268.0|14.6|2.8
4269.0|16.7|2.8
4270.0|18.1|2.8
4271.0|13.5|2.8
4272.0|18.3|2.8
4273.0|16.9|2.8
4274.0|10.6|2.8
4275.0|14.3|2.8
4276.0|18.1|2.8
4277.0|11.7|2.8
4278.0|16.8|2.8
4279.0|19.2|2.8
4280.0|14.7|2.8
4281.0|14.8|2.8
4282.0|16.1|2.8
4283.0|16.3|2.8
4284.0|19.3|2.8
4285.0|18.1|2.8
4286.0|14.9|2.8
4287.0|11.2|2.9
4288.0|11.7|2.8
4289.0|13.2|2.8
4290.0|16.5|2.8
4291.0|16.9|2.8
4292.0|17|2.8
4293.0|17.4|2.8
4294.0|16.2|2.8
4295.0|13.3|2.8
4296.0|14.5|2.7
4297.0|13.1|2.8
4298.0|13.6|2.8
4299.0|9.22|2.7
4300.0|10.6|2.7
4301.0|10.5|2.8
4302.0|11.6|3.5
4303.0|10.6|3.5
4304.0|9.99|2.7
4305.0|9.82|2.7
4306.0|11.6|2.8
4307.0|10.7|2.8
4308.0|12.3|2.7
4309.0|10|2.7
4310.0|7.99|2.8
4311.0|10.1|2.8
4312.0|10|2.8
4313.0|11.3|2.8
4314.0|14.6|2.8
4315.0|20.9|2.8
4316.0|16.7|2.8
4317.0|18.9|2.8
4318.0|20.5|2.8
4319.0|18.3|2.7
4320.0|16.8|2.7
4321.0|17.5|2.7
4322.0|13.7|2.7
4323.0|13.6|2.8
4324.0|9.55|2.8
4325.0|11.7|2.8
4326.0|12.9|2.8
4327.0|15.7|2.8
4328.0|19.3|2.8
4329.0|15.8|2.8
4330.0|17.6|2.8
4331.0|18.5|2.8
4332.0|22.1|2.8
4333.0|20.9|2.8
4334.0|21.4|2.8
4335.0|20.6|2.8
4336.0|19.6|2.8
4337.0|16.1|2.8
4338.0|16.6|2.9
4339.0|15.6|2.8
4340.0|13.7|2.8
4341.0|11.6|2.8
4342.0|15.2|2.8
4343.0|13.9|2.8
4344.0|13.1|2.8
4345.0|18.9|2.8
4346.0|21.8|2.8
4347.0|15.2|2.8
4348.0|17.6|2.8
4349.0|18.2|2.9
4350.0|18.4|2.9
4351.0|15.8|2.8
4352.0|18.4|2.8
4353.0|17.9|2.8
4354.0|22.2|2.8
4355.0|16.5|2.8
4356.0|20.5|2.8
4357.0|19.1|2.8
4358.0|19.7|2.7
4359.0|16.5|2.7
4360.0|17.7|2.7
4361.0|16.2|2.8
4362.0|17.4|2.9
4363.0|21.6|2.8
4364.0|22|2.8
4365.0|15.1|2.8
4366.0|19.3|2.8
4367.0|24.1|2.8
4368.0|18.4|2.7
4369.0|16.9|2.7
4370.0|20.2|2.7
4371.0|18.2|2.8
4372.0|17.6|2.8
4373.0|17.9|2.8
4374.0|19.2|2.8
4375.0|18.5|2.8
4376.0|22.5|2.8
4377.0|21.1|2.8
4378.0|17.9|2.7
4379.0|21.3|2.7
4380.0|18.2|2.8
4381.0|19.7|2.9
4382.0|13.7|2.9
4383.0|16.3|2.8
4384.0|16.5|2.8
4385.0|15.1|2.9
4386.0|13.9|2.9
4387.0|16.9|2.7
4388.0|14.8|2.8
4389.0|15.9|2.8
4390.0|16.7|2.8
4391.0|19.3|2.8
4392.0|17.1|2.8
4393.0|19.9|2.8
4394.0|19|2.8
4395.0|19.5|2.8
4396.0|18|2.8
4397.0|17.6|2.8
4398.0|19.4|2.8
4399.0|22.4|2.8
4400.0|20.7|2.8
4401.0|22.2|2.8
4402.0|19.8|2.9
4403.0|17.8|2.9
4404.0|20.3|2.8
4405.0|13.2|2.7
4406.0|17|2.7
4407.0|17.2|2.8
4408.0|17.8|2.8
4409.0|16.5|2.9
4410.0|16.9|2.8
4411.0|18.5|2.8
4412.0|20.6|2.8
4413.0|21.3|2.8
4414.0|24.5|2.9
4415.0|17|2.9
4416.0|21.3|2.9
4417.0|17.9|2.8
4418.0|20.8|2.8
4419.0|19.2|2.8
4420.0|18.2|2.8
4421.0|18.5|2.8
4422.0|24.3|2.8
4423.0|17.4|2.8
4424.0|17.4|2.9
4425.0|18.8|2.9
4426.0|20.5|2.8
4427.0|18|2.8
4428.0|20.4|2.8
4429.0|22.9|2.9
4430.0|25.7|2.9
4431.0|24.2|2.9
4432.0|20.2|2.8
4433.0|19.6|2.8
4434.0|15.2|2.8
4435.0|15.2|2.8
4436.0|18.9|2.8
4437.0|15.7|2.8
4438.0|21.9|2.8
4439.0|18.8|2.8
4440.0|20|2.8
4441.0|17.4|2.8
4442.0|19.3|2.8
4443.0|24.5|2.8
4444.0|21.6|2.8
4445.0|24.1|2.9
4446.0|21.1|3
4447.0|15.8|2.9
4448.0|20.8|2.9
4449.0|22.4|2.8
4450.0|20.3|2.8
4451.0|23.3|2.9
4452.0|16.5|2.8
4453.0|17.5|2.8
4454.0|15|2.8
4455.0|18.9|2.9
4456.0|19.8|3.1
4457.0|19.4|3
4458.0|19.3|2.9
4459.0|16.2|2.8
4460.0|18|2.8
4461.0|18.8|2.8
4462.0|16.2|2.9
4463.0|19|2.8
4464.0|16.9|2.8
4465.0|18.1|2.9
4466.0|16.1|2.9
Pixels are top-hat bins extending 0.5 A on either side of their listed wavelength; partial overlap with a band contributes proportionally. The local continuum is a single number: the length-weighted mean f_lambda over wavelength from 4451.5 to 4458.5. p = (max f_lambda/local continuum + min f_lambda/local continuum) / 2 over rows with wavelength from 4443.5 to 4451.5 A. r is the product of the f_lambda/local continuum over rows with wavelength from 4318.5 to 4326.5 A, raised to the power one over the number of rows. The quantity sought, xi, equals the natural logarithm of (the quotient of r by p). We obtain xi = -0.4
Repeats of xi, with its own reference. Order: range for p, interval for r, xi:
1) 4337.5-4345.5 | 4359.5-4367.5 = 0.2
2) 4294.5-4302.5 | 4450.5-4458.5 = 0.4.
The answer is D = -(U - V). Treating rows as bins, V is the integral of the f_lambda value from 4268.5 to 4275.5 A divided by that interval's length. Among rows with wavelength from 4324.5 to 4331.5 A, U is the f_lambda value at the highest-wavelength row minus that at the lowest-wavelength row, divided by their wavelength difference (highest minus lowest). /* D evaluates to 14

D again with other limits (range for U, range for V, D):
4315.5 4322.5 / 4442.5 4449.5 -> 22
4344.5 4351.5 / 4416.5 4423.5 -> 20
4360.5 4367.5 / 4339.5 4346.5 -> 14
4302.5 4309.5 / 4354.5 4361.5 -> 18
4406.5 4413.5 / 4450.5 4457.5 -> 18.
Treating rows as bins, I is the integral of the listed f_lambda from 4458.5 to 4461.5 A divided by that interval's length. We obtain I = 17.7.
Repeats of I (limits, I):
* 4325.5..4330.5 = 16.3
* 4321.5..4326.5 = 12.3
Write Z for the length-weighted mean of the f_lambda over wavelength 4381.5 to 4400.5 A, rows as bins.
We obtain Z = 17.5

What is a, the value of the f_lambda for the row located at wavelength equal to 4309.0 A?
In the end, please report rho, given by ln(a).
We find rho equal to 2.30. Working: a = 10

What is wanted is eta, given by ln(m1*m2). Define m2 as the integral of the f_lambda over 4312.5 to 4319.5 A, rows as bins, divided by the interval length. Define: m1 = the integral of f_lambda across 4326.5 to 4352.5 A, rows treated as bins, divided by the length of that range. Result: 5.71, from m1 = 17.4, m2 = 17.3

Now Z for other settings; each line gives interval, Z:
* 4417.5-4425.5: 19.3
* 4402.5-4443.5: 19.3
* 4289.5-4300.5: 14.4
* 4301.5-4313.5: 10.5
